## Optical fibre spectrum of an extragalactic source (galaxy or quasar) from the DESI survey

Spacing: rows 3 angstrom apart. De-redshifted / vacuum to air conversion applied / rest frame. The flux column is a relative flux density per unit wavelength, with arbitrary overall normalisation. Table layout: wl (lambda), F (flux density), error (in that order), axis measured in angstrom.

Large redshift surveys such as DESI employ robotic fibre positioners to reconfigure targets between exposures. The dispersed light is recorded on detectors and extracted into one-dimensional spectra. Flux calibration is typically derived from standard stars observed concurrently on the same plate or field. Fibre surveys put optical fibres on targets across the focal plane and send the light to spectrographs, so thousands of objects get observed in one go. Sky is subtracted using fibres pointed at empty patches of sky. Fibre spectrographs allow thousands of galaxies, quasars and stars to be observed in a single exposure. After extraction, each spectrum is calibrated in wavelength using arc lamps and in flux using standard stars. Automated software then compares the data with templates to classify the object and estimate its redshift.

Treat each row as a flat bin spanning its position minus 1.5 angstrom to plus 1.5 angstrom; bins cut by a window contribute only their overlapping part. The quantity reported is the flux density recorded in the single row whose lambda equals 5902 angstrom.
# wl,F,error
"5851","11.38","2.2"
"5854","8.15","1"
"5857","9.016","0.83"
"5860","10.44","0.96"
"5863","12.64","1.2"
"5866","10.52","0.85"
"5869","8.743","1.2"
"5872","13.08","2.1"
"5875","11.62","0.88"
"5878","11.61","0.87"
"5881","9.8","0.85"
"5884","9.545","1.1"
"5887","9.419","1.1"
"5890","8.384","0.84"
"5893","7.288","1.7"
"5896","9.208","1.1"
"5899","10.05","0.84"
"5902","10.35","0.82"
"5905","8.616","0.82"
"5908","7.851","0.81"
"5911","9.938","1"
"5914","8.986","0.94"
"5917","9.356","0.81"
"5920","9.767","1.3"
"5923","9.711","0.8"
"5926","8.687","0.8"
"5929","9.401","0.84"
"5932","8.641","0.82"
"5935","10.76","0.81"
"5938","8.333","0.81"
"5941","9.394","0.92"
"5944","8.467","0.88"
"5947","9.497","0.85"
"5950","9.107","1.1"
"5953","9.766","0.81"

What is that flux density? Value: 10.35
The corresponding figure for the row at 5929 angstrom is 9.401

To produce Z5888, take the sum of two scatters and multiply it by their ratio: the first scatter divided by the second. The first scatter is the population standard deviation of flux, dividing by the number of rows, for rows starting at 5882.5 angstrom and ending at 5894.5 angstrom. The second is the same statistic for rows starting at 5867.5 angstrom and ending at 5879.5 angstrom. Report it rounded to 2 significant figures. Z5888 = 1.4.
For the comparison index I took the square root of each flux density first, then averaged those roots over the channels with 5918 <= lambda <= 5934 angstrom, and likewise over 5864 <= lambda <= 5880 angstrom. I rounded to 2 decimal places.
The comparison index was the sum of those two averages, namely 6.37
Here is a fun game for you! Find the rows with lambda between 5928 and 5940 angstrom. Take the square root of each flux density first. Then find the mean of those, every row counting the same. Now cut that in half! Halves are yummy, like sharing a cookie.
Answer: 1.522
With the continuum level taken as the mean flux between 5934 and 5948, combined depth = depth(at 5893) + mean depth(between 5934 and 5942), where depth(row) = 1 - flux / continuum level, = 0.19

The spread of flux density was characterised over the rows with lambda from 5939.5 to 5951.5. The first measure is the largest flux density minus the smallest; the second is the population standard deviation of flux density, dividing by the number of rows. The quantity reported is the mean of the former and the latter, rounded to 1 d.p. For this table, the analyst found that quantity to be 0.7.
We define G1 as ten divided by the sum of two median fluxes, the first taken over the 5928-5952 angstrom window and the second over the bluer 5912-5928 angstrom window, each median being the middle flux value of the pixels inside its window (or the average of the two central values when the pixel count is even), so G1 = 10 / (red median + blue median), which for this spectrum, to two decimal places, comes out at 0.54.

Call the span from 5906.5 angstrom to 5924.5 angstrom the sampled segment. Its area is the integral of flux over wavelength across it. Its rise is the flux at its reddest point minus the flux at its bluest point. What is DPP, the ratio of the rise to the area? 0.011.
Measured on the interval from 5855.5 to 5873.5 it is 0.021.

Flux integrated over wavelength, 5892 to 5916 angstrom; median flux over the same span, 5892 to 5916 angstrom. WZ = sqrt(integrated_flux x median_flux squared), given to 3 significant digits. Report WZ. 134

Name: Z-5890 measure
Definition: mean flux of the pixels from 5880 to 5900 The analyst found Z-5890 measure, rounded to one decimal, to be 9.1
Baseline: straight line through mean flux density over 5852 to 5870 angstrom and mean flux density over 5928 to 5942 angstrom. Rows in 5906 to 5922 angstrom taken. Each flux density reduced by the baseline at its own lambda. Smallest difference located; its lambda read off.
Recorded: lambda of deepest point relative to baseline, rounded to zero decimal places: 5908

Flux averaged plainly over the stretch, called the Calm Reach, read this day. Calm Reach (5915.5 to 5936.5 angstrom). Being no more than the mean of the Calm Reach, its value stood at 9.5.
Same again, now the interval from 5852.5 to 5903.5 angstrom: 10.0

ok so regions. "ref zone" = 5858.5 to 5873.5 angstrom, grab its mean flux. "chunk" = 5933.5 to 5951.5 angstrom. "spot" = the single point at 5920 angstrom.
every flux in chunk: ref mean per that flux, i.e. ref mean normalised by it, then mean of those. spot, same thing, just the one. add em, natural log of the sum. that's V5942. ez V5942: 0.850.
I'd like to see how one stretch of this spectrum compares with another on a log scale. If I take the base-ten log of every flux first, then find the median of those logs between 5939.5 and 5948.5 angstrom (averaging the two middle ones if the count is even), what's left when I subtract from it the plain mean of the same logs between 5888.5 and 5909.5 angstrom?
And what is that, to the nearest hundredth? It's 0.03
